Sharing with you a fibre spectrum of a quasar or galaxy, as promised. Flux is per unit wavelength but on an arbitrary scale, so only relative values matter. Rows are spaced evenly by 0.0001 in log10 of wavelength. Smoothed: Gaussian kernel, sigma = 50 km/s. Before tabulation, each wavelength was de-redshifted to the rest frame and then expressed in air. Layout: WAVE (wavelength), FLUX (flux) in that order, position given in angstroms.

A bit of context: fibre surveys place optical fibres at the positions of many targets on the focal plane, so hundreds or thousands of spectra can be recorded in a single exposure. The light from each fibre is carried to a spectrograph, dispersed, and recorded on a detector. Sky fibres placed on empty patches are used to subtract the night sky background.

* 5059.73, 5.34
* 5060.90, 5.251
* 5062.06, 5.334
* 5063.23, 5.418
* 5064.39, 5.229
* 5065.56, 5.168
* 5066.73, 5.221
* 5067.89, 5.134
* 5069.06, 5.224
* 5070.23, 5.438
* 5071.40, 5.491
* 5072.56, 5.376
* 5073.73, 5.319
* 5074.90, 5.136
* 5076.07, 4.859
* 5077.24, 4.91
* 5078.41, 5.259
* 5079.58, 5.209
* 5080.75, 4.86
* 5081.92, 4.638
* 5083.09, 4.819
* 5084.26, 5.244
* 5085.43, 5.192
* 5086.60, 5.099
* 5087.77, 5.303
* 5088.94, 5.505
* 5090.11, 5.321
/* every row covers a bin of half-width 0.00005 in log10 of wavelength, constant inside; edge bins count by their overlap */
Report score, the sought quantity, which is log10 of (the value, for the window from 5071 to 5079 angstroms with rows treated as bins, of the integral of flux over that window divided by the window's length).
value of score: 0.715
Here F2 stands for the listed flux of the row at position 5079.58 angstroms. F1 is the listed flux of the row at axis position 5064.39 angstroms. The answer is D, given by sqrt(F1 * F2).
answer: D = 5.22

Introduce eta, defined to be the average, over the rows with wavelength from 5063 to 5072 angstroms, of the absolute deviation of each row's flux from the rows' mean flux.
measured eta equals 0.12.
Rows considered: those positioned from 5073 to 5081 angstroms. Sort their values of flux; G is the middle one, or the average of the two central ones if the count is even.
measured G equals 5.14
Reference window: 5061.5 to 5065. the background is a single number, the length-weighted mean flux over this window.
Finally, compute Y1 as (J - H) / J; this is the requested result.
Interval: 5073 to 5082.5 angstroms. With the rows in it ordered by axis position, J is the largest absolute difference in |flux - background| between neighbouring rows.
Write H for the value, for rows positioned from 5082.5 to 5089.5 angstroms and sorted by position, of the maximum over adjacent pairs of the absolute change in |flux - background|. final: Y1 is -0.2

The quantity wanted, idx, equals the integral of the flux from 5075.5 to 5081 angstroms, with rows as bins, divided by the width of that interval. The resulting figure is 5.03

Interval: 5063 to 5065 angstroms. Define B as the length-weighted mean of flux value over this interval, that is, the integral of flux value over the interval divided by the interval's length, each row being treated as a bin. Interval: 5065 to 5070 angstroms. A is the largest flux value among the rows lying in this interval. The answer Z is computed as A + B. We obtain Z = 10.53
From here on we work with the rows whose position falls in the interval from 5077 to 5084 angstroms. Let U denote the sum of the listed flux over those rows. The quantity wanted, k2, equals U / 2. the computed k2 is 14.8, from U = 29.7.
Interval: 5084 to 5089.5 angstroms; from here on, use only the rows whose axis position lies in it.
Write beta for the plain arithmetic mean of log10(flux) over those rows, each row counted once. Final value 0.722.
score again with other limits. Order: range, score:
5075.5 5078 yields 0.691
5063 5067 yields 0.720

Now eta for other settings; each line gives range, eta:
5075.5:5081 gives 0.17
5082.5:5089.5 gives 0.16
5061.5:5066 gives 0.09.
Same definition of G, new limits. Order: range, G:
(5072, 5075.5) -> 5.32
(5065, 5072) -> 5.22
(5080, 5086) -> 4.86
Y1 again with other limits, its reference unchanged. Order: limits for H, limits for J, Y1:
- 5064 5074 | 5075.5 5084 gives 0.7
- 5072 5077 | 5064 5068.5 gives -2.2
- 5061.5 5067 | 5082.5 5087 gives 0.8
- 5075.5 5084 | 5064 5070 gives -2.9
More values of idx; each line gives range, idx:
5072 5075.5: 5.27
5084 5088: 5.20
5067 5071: 5.27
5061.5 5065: 5.32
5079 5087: 5.01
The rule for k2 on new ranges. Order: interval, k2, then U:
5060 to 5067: 15.8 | 31.6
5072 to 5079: 15.4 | 30.9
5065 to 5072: 15.8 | 31.7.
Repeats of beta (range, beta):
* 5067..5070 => 0.714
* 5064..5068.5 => 0.715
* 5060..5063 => 0.724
